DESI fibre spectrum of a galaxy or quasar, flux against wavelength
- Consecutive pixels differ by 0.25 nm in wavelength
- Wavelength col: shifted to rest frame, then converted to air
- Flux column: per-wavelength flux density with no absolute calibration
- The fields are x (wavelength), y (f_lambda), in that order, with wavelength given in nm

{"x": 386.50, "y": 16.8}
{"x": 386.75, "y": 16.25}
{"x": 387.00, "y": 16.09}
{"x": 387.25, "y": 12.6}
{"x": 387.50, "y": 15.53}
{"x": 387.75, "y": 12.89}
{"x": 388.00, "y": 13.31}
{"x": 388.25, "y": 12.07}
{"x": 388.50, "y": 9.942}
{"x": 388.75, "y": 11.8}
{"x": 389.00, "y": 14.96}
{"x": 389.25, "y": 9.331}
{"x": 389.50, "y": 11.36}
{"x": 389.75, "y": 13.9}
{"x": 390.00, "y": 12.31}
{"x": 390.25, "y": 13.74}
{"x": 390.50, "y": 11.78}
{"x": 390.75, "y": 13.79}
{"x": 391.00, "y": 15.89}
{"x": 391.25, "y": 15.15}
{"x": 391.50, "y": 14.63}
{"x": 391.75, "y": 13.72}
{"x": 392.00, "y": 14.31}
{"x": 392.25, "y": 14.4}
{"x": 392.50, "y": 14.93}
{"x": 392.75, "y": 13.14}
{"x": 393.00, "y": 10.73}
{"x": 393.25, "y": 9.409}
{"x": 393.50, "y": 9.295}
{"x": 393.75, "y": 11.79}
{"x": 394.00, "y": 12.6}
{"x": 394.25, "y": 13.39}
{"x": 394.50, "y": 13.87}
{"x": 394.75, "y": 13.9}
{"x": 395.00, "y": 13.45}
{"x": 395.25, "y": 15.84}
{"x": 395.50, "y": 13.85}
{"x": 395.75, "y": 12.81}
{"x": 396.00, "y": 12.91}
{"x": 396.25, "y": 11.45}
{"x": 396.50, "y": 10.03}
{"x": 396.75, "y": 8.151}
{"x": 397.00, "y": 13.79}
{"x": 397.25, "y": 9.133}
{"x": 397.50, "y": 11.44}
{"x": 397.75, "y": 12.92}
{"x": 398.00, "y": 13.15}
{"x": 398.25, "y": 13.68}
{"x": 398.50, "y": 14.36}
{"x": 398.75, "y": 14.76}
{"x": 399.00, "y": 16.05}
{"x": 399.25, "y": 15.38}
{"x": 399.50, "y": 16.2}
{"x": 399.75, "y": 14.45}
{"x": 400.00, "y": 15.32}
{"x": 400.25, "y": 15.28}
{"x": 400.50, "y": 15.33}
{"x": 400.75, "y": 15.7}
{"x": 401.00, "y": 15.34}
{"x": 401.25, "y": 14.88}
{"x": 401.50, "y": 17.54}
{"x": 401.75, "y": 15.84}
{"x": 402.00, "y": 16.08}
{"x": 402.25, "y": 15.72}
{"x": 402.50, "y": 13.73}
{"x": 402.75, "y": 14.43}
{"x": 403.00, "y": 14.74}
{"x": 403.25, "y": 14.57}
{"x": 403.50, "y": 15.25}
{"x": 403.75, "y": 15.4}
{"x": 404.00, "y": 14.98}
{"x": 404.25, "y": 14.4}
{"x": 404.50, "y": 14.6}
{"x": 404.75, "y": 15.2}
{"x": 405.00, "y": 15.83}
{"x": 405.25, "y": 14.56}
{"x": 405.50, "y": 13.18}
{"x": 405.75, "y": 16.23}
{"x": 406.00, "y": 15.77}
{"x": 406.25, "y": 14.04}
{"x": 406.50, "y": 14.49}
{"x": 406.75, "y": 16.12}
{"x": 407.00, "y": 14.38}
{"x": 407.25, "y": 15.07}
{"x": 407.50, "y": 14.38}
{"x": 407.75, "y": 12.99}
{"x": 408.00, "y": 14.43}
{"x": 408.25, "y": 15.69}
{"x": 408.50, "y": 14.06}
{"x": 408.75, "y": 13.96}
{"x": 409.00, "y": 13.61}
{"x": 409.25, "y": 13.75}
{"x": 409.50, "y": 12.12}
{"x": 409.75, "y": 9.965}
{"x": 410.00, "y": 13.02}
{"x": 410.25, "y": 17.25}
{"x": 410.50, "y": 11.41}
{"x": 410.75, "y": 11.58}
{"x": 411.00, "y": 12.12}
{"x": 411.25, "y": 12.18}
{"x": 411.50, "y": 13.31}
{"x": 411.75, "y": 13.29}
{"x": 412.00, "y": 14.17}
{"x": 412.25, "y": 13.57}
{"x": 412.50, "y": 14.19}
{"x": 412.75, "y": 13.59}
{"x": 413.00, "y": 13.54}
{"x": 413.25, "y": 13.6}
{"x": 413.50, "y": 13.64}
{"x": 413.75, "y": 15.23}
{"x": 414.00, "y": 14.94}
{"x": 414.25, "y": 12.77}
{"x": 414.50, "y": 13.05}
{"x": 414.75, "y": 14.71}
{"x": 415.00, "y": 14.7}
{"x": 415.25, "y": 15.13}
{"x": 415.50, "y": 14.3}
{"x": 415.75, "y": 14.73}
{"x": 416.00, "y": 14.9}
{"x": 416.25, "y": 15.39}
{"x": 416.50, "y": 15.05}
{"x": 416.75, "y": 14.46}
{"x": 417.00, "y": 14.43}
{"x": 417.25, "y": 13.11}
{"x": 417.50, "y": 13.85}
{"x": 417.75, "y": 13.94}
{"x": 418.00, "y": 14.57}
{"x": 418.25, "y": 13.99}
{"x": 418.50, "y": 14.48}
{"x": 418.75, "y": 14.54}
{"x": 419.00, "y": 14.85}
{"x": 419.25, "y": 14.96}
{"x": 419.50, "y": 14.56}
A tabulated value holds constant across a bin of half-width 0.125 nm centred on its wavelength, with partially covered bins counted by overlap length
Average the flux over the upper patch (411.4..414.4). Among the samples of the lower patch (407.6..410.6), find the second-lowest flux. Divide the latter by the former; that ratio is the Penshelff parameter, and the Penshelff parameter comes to 0.83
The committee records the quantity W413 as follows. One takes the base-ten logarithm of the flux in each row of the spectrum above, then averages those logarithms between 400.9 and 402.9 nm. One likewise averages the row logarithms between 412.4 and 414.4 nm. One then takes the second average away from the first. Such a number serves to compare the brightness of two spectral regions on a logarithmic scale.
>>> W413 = 0.044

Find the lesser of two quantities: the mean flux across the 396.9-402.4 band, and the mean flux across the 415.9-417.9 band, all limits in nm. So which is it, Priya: 14.4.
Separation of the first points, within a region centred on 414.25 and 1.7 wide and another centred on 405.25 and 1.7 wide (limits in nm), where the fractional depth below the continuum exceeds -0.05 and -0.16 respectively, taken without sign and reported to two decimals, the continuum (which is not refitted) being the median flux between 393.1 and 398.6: 9.75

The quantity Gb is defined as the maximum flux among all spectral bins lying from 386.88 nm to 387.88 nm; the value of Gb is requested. 16.09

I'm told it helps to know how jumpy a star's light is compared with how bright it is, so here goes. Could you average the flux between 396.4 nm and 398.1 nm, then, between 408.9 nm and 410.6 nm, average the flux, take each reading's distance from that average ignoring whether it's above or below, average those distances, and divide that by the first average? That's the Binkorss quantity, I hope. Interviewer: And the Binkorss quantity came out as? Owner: 0.14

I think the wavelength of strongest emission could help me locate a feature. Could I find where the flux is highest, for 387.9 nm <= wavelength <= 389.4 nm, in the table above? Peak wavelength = 389.00 nm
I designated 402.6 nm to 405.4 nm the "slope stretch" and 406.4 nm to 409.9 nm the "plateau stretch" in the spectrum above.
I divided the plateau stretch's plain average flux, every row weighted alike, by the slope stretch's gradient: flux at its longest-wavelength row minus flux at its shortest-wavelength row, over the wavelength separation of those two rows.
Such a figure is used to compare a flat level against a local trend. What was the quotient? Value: 268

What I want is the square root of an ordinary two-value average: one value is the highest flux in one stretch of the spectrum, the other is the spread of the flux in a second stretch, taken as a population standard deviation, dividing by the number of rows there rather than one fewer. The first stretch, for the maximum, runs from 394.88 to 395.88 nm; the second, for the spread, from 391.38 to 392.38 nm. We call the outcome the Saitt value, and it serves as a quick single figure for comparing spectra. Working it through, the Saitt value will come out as 2.84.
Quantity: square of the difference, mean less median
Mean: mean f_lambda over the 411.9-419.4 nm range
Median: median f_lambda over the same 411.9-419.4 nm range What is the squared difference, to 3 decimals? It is 0.027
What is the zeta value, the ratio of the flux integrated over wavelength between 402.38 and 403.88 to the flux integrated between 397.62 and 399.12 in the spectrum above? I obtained 1.04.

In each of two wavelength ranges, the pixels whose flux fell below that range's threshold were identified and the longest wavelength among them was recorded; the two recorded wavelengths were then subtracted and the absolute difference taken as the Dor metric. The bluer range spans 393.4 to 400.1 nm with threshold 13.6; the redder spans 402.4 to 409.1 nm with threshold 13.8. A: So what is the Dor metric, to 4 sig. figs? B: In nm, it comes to 11.00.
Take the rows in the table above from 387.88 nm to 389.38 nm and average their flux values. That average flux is 11.9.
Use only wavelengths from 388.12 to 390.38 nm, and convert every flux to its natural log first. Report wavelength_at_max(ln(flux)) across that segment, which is 389.00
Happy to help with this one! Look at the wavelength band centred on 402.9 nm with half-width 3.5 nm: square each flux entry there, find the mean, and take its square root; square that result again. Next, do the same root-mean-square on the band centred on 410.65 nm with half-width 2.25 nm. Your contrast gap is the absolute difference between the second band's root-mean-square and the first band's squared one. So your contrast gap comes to 217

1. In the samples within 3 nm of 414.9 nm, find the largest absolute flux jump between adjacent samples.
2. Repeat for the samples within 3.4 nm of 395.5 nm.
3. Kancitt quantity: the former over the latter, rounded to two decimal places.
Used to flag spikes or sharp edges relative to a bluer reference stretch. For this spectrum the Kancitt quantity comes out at 0.38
